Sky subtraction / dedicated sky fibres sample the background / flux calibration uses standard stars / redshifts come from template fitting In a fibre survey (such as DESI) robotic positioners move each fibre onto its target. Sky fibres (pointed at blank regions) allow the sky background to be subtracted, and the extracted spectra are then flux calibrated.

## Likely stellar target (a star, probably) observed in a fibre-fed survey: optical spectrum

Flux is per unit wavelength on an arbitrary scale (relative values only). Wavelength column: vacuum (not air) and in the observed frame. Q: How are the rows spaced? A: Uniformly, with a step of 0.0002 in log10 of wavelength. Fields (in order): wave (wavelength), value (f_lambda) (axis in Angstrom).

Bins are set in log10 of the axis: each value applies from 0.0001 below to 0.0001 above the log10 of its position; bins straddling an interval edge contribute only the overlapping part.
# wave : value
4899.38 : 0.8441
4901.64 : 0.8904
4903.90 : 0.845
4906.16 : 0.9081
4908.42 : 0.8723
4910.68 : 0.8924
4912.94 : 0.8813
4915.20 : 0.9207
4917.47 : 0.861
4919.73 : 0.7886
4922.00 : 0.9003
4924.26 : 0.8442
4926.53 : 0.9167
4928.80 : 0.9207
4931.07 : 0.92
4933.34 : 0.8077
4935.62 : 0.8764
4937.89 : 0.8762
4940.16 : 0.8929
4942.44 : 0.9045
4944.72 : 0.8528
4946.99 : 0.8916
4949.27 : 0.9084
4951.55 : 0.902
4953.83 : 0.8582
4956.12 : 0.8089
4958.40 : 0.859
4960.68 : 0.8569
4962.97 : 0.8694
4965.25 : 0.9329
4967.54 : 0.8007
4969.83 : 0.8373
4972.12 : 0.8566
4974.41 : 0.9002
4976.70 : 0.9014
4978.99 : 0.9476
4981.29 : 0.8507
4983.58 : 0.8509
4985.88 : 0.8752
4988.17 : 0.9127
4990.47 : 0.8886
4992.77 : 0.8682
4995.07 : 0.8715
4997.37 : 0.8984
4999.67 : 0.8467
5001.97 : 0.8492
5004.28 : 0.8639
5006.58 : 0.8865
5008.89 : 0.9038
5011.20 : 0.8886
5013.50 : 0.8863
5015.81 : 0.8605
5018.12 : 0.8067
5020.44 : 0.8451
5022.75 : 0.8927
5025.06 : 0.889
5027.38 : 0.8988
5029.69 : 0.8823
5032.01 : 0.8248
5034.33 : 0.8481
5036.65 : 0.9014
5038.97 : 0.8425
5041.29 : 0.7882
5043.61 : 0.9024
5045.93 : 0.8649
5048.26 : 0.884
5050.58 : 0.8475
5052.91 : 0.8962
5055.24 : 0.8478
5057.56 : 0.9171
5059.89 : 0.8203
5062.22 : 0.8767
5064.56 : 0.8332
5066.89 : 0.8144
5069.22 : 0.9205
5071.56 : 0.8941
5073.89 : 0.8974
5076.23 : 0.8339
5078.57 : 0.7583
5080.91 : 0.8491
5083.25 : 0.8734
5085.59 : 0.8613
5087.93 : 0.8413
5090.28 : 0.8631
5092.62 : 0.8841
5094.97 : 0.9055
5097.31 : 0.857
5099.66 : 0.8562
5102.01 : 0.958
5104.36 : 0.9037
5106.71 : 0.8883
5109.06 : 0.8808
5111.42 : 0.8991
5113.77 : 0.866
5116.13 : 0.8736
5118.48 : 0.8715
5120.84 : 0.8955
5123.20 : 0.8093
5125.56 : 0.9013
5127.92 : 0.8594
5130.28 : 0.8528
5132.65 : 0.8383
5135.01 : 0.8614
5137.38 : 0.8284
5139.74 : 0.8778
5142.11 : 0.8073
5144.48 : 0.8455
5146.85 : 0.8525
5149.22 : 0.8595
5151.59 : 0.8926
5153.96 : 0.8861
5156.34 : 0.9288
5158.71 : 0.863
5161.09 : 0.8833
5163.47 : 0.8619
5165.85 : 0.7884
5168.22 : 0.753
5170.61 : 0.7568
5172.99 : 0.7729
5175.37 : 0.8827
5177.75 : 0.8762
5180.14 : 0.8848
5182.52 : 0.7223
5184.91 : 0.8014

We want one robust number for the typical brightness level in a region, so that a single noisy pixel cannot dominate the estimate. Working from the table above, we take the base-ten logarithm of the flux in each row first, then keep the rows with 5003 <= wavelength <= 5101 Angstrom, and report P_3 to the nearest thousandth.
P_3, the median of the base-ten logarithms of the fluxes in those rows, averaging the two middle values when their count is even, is -0.063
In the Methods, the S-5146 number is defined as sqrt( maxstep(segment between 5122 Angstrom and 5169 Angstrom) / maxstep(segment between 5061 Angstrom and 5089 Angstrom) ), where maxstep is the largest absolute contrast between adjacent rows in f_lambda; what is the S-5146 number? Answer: 0.93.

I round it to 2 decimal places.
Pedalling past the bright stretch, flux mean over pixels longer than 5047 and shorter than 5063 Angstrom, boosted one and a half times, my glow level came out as 1.30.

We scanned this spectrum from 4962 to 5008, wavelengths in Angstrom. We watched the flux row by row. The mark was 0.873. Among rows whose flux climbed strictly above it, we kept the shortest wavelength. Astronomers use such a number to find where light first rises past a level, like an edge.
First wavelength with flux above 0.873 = 4965.25 Angstrom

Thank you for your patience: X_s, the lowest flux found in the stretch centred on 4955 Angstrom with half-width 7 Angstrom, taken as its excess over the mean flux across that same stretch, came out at -0.06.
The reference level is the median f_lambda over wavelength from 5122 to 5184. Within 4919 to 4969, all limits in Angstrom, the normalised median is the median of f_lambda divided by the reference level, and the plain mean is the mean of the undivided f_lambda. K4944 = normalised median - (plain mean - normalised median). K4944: 1.17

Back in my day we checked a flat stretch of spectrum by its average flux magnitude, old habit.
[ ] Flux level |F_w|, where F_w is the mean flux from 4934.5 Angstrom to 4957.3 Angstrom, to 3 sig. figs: 0.877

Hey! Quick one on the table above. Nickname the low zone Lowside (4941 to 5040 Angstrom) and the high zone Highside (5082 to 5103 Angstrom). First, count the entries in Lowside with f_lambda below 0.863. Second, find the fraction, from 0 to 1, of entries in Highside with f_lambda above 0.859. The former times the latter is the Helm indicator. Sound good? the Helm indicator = 12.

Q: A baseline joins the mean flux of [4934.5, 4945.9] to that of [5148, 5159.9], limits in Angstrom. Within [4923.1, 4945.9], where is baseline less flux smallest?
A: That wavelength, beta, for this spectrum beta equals 4928.80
